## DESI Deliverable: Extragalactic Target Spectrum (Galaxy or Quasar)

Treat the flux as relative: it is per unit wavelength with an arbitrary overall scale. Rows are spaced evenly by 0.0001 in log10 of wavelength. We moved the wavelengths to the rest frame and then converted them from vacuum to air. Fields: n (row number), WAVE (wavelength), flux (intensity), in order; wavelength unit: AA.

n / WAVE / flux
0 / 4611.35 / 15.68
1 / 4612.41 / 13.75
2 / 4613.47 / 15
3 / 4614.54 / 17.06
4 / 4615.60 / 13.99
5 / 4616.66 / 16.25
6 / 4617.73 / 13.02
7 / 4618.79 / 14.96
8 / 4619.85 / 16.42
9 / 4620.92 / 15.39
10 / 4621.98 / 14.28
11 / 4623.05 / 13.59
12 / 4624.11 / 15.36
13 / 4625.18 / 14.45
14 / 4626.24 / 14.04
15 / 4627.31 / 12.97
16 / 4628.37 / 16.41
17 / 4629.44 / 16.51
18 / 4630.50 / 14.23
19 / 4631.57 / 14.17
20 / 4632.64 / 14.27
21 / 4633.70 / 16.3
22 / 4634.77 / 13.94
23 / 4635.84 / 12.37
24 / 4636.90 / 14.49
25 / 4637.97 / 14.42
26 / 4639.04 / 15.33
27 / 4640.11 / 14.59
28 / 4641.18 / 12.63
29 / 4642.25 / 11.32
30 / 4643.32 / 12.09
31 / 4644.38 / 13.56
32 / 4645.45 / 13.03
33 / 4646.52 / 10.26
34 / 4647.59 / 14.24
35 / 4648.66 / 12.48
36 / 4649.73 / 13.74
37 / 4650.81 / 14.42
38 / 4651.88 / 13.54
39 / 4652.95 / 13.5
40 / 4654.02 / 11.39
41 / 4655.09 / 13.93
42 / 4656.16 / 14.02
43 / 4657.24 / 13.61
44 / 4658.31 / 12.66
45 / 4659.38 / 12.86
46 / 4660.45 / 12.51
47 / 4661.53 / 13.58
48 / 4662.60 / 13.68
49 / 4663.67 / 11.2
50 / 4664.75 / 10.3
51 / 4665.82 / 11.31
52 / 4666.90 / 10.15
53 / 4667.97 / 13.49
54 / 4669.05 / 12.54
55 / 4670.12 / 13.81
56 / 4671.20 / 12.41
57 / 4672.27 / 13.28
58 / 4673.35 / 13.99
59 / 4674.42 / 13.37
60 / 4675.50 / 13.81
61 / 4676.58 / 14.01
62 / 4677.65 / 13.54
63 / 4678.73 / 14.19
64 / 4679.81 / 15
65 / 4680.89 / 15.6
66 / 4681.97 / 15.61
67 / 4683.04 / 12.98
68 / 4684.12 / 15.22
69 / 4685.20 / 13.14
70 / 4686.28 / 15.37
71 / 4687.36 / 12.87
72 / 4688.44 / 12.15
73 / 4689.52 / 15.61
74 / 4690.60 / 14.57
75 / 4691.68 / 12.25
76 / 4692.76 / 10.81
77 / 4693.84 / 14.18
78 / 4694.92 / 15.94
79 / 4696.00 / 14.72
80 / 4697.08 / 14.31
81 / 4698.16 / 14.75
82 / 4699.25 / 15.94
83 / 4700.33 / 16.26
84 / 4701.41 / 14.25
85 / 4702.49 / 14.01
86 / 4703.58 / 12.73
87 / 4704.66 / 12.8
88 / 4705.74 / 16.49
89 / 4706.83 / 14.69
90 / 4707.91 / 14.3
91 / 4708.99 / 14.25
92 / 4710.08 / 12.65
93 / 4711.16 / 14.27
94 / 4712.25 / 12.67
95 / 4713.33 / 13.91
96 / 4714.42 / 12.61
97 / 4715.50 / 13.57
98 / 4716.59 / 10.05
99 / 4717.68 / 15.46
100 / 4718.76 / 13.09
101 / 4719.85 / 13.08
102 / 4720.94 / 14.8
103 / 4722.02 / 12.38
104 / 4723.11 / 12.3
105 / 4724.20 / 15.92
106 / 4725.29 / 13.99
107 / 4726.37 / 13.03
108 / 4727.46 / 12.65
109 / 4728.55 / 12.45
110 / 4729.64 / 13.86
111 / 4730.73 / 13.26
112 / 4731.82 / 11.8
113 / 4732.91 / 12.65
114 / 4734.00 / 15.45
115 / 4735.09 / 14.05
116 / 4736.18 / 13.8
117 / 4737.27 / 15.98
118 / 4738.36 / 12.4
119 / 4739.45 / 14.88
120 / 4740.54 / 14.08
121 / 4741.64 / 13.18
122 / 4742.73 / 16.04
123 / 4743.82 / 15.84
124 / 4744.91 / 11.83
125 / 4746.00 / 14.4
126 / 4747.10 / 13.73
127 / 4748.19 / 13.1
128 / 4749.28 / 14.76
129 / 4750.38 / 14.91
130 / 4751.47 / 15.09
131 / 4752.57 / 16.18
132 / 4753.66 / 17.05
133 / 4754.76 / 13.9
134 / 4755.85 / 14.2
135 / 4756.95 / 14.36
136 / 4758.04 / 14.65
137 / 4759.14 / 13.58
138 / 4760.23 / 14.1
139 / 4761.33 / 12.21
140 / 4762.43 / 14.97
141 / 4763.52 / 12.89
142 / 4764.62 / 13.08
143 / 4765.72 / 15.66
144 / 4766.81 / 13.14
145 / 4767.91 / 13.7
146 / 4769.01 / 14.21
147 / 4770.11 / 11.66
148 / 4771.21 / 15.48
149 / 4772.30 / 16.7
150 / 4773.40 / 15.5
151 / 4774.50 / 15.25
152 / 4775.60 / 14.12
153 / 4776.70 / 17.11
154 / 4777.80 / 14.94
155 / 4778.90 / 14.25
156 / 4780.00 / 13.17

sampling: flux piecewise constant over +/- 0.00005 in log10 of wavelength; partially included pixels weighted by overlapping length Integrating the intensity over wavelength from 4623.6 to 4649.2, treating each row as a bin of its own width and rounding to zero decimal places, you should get 356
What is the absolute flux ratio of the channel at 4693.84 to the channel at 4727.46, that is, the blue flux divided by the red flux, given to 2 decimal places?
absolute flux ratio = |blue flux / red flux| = 1.12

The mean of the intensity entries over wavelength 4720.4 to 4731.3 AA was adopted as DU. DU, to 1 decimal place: 13.5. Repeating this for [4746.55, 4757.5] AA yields 14.7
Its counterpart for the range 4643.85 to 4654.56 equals 13.0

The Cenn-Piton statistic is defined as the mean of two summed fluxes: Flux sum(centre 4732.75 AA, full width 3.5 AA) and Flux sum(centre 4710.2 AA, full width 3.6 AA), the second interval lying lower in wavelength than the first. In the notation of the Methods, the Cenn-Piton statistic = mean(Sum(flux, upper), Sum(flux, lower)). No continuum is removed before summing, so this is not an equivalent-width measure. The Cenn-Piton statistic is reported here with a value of 40.5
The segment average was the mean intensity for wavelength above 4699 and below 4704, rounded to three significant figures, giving 14.6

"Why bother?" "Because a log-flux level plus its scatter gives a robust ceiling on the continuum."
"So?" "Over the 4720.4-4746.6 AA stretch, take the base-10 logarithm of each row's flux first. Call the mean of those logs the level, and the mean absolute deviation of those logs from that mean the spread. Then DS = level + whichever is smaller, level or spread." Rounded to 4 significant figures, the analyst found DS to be 1.174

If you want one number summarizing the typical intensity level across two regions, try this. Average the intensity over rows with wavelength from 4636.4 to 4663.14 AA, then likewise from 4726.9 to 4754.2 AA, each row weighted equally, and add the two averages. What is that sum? 27.41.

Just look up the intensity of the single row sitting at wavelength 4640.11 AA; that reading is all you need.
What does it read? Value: 14.59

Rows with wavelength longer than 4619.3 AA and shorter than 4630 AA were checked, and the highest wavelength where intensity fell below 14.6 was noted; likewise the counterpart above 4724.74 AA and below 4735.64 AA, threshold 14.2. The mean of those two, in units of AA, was 4681.2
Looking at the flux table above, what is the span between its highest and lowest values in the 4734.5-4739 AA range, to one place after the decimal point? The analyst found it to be 3.6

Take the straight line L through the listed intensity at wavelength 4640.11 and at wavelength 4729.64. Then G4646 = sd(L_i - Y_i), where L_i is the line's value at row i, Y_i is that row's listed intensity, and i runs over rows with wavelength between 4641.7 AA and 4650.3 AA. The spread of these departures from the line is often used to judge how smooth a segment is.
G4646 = 1.3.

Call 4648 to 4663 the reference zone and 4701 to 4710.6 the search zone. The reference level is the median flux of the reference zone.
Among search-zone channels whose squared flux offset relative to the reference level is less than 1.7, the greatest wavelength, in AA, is 4710.08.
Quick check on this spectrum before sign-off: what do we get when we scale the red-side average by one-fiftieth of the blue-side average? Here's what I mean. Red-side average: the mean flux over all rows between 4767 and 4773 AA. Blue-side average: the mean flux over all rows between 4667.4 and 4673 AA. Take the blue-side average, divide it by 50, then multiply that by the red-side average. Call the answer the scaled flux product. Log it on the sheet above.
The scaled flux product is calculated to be 3.8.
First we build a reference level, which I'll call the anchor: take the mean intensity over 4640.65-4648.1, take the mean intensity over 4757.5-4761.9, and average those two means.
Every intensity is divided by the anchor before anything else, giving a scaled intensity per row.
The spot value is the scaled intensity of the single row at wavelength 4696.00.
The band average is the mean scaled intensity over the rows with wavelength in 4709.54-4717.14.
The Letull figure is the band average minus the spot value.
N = -0.15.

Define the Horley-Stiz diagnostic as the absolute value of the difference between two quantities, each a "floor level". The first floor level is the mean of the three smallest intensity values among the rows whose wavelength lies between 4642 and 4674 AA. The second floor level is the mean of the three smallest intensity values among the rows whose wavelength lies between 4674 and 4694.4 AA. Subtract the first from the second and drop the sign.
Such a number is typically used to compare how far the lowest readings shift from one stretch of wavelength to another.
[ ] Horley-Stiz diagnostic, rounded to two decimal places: 1.50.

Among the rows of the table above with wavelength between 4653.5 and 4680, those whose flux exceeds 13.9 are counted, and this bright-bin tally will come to 6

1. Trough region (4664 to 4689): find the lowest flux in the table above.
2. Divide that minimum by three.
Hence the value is 3.4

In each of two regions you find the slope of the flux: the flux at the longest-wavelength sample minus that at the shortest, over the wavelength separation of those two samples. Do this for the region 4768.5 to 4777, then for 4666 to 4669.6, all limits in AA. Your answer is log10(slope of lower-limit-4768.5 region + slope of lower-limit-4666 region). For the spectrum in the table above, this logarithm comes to 0.2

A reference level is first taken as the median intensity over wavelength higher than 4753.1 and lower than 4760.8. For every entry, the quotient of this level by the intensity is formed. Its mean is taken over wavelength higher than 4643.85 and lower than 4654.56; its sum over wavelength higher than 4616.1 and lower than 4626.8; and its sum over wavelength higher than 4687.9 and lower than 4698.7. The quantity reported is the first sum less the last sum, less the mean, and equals -1.8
